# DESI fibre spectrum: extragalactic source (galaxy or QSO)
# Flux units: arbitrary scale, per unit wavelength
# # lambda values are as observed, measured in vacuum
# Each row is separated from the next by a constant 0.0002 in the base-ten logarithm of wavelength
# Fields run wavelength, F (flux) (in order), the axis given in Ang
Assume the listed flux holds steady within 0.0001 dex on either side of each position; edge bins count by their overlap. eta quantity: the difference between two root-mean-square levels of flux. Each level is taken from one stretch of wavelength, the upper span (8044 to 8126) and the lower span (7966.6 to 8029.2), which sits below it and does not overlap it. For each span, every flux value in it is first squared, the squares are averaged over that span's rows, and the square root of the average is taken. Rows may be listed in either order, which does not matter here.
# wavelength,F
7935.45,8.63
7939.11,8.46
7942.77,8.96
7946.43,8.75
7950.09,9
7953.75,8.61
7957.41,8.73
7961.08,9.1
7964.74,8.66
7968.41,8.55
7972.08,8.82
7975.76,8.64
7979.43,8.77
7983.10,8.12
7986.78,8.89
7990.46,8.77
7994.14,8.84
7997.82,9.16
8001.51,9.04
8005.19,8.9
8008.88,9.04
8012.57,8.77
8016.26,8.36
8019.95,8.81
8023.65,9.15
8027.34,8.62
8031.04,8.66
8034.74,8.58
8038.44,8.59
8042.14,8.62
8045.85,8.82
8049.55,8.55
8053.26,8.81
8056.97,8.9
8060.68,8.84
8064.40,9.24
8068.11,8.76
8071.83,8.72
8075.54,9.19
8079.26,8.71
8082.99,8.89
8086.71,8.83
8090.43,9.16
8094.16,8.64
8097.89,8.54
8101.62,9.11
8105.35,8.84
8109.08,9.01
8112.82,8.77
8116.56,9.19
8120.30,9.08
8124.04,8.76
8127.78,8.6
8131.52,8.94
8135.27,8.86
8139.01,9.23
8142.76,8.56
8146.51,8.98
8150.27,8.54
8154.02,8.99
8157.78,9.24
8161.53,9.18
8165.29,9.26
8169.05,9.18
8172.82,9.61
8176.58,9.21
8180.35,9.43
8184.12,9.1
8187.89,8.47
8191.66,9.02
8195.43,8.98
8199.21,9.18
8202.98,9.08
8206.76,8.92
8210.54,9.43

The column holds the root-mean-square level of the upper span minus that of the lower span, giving 0.10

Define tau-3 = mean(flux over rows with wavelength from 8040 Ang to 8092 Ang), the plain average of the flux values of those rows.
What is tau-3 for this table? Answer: 8.86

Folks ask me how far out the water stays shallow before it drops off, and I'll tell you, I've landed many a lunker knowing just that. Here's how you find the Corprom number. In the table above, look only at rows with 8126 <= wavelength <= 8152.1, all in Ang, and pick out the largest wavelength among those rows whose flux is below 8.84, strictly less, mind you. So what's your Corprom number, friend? 8150.27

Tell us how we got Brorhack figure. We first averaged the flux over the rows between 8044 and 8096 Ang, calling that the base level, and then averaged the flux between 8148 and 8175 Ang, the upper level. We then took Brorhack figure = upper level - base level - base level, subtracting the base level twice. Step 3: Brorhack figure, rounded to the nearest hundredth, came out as -8.58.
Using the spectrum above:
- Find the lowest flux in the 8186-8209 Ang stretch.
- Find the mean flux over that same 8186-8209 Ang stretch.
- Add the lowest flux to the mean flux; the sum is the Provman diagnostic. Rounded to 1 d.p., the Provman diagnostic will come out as 17.4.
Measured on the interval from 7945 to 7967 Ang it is 17.4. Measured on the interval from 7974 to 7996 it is 16.8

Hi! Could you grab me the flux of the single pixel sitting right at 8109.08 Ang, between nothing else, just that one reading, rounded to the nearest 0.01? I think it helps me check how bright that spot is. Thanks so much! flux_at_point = 9.01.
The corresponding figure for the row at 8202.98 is 9.08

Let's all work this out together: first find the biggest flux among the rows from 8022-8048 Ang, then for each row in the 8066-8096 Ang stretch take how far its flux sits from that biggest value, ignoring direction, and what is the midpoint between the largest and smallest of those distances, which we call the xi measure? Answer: 0.26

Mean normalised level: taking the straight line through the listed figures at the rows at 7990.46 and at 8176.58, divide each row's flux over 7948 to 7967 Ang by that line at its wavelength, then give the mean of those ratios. 1.01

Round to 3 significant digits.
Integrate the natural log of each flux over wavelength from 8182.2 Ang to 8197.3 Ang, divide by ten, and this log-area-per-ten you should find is 3.30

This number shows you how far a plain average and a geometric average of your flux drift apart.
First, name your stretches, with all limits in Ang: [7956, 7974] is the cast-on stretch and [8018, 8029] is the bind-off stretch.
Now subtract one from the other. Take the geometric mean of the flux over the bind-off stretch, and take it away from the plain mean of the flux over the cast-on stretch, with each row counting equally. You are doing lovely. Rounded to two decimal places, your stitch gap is -0.09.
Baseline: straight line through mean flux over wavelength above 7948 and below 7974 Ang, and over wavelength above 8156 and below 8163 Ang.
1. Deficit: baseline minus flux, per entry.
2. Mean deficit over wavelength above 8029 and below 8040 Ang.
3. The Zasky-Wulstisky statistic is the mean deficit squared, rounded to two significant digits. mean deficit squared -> 0.11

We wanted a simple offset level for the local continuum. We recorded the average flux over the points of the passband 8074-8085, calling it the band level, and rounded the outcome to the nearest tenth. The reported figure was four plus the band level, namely 12.9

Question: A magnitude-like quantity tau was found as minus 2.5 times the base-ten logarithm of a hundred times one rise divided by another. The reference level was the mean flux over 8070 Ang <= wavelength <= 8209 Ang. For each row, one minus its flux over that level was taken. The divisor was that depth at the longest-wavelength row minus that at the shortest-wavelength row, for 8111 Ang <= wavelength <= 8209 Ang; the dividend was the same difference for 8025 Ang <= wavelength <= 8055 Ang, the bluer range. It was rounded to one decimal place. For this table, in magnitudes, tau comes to -5.3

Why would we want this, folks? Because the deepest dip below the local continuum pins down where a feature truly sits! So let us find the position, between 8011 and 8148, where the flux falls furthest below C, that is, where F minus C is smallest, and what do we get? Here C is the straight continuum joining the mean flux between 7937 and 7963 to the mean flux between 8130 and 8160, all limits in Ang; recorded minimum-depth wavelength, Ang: 8016.26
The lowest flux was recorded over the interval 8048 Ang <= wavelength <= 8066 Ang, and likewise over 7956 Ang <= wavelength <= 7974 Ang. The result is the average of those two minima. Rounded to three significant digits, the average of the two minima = 8.55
